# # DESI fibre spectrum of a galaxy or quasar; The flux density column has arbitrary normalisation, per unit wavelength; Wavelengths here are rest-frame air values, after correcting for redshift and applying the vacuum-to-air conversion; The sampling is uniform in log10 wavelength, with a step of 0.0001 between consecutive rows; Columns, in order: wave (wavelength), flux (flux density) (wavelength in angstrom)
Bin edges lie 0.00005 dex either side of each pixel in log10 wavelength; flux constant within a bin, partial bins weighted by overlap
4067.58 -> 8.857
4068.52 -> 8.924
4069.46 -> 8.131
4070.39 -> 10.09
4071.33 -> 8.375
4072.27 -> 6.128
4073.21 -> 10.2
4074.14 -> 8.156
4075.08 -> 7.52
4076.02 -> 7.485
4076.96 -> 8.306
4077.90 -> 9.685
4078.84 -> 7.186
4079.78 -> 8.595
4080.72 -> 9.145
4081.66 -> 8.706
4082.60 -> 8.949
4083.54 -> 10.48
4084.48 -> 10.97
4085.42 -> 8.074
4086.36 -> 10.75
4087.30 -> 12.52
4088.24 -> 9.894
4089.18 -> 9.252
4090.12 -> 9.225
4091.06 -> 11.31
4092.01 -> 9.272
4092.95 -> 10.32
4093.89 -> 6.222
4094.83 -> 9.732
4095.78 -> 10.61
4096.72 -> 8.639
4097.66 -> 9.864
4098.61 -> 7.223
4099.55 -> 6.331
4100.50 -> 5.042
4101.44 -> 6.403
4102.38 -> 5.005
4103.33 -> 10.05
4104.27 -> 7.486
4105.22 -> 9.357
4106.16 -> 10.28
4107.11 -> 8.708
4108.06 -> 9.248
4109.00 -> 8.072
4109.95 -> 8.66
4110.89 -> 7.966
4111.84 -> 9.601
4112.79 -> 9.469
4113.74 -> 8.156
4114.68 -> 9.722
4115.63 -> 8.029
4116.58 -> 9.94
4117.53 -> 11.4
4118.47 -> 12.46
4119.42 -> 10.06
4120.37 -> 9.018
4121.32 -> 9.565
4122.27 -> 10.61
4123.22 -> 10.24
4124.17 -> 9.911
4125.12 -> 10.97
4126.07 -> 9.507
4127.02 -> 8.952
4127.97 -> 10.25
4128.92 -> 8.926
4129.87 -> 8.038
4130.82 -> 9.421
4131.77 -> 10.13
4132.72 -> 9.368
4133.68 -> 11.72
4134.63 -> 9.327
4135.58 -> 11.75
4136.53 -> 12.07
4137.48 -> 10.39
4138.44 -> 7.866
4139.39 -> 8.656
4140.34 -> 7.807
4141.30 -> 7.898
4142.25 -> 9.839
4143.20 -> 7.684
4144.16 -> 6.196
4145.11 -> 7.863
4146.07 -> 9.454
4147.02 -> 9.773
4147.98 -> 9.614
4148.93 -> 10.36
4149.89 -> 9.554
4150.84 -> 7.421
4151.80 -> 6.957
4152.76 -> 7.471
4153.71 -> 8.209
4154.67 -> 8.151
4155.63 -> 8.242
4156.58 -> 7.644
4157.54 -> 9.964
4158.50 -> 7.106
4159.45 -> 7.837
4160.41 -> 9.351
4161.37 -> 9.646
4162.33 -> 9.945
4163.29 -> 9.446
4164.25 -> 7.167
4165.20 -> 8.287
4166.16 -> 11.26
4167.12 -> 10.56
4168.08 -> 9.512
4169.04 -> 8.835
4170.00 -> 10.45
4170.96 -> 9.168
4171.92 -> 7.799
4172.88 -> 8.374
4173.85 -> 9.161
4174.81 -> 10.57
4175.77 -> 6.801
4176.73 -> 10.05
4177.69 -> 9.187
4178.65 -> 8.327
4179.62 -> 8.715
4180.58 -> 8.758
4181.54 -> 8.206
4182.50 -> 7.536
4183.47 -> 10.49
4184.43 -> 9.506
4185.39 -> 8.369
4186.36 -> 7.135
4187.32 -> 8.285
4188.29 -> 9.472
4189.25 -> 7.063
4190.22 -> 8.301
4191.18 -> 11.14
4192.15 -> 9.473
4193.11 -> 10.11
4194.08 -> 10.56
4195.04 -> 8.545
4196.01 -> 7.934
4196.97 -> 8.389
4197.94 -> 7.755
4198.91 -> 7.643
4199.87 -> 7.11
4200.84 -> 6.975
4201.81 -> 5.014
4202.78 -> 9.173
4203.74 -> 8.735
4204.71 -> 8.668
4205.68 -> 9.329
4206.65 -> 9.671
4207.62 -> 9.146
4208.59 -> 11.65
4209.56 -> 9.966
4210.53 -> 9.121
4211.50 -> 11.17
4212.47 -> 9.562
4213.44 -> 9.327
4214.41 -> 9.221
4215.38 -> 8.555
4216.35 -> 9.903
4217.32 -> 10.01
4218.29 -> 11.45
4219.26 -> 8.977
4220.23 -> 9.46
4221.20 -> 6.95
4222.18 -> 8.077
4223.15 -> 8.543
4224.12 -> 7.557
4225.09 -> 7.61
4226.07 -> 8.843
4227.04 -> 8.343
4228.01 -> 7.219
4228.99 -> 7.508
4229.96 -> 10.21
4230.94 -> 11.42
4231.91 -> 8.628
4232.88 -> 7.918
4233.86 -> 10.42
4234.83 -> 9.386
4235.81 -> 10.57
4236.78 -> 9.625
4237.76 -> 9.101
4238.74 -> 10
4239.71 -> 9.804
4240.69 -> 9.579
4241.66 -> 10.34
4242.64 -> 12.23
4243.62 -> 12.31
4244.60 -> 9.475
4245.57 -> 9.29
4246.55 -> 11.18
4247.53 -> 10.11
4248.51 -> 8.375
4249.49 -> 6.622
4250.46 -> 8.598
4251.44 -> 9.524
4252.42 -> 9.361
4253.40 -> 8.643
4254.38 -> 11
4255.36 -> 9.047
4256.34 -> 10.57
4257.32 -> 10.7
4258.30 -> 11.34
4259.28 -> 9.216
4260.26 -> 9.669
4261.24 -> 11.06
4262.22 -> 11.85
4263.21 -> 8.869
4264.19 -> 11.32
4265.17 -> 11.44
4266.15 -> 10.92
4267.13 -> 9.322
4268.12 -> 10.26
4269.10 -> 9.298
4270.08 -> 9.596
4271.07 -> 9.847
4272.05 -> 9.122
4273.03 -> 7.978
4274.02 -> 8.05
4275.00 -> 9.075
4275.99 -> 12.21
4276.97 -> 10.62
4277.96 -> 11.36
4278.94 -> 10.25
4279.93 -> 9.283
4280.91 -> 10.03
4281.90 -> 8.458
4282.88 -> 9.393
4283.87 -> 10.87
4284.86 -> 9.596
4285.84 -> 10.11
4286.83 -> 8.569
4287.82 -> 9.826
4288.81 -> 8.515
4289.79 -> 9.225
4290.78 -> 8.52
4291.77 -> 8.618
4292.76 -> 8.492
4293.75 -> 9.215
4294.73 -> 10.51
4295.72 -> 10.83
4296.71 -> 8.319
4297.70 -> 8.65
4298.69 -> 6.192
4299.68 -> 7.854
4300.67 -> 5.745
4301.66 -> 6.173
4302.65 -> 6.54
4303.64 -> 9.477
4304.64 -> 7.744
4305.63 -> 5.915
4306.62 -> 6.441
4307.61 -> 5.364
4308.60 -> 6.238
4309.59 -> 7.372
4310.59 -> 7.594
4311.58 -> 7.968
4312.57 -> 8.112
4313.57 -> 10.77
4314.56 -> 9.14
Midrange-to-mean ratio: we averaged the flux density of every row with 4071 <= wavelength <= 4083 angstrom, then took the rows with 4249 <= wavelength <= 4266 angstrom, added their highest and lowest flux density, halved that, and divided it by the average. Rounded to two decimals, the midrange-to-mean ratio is 1.11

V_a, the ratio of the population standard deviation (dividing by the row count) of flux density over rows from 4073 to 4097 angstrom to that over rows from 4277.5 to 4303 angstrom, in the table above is 0.96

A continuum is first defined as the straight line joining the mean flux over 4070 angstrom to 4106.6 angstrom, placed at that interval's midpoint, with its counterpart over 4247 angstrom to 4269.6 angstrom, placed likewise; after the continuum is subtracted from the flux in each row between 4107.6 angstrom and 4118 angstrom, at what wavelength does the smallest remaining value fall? 4110.89 angstrom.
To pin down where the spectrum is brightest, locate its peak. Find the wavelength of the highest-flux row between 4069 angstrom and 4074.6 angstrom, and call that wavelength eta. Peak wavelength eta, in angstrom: 4073.21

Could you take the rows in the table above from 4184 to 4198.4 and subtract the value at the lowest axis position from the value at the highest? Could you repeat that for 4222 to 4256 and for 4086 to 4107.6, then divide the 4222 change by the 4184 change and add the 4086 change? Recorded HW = -2.6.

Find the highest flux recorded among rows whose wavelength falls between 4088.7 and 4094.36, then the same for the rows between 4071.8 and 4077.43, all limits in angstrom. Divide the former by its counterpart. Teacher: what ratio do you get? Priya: 1.1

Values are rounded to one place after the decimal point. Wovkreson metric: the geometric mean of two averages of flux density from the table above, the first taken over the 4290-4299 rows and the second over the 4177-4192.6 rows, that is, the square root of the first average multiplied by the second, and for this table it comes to 8.8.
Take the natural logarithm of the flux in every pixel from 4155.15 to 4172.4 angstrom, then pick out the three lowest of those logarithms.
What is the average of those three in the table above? 1.99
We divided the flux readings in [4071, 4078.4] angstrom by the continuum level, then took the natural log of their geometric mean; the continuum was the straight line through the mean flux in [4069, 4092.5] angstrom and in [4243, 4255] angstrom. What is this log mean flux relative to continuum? -0.11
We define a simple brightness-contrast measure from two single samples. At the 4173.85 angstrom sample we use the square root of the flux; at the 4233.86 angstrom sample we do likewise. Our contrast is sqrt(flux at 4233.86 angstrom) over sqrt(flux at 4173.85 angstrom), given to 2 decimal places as 1.07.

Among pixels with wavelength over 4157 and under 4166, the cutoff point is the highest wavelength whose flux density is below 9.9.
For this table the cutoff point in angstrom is 4165.20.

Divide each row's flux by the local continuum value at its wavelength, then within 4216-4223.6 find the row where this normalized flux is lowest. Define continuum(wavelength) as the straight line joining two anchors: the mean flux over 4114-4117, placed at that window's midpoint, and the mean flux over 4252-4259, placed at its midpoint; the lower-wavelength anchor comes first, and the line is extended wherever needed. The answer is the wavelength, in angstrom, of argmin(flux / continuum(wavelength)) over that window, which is 4221.20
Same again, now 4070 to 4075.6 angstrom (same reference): 4072.27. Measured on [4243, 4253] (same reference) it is 4249.49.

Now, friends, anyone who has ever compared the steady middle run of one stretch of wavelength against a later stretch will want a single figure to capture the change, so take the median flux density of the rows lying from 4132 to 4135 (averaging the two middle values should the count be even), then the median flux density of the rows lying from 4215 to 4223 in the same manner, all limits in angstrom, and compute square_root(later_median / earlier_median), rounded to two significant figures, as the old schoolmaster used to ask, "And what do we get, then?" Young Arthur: 0.99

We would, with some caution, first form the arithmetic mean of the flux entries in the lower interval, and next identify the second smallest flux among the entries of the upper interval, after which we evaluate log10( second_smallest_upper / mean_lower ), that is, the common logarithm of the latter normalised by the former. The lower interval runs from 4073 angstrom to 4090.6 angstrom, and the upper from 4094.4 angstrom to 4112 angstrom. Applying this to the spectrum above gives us -0.26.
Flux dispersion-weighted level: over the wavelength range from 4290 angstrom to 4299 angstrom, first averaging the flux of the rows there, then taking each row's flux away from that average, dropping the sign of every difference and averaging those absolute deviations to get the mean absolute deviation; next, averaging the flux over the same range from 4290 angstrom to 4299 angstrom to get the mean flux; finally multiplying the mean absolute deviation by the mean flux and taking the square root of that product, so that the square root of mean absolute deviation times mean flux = 2.8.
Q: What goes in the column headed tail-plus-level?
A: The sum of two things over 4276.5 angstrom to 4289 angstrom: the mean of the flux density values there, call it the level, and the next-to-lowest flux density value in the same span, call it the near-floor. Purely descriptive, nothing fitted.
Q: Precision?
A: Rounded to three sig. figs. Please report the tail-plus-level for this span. 18.3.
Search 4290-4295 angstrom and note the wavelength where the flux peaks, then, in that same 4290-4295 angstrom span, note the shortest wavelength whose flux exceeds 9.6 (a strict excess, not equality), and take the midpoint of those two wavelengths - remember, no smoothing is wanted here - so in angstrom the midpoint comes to 4294.7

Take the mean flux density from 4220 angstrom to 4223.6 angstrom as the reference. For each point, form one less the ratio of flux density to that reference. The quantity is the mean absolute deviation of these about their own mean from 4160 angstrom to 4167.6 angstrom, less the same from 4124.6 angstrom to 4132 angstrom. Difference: 0.02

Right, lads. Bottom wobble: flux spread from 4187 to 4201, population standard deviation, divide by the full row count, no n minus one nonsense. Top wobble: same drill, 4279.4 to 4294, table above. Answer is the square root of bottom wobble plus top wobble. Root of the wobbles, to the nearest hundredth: 1.40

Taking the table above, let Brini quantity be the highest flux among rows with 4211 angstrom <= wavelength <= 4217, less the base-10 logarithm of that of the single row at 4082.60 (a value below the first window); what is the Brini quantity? 10.2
